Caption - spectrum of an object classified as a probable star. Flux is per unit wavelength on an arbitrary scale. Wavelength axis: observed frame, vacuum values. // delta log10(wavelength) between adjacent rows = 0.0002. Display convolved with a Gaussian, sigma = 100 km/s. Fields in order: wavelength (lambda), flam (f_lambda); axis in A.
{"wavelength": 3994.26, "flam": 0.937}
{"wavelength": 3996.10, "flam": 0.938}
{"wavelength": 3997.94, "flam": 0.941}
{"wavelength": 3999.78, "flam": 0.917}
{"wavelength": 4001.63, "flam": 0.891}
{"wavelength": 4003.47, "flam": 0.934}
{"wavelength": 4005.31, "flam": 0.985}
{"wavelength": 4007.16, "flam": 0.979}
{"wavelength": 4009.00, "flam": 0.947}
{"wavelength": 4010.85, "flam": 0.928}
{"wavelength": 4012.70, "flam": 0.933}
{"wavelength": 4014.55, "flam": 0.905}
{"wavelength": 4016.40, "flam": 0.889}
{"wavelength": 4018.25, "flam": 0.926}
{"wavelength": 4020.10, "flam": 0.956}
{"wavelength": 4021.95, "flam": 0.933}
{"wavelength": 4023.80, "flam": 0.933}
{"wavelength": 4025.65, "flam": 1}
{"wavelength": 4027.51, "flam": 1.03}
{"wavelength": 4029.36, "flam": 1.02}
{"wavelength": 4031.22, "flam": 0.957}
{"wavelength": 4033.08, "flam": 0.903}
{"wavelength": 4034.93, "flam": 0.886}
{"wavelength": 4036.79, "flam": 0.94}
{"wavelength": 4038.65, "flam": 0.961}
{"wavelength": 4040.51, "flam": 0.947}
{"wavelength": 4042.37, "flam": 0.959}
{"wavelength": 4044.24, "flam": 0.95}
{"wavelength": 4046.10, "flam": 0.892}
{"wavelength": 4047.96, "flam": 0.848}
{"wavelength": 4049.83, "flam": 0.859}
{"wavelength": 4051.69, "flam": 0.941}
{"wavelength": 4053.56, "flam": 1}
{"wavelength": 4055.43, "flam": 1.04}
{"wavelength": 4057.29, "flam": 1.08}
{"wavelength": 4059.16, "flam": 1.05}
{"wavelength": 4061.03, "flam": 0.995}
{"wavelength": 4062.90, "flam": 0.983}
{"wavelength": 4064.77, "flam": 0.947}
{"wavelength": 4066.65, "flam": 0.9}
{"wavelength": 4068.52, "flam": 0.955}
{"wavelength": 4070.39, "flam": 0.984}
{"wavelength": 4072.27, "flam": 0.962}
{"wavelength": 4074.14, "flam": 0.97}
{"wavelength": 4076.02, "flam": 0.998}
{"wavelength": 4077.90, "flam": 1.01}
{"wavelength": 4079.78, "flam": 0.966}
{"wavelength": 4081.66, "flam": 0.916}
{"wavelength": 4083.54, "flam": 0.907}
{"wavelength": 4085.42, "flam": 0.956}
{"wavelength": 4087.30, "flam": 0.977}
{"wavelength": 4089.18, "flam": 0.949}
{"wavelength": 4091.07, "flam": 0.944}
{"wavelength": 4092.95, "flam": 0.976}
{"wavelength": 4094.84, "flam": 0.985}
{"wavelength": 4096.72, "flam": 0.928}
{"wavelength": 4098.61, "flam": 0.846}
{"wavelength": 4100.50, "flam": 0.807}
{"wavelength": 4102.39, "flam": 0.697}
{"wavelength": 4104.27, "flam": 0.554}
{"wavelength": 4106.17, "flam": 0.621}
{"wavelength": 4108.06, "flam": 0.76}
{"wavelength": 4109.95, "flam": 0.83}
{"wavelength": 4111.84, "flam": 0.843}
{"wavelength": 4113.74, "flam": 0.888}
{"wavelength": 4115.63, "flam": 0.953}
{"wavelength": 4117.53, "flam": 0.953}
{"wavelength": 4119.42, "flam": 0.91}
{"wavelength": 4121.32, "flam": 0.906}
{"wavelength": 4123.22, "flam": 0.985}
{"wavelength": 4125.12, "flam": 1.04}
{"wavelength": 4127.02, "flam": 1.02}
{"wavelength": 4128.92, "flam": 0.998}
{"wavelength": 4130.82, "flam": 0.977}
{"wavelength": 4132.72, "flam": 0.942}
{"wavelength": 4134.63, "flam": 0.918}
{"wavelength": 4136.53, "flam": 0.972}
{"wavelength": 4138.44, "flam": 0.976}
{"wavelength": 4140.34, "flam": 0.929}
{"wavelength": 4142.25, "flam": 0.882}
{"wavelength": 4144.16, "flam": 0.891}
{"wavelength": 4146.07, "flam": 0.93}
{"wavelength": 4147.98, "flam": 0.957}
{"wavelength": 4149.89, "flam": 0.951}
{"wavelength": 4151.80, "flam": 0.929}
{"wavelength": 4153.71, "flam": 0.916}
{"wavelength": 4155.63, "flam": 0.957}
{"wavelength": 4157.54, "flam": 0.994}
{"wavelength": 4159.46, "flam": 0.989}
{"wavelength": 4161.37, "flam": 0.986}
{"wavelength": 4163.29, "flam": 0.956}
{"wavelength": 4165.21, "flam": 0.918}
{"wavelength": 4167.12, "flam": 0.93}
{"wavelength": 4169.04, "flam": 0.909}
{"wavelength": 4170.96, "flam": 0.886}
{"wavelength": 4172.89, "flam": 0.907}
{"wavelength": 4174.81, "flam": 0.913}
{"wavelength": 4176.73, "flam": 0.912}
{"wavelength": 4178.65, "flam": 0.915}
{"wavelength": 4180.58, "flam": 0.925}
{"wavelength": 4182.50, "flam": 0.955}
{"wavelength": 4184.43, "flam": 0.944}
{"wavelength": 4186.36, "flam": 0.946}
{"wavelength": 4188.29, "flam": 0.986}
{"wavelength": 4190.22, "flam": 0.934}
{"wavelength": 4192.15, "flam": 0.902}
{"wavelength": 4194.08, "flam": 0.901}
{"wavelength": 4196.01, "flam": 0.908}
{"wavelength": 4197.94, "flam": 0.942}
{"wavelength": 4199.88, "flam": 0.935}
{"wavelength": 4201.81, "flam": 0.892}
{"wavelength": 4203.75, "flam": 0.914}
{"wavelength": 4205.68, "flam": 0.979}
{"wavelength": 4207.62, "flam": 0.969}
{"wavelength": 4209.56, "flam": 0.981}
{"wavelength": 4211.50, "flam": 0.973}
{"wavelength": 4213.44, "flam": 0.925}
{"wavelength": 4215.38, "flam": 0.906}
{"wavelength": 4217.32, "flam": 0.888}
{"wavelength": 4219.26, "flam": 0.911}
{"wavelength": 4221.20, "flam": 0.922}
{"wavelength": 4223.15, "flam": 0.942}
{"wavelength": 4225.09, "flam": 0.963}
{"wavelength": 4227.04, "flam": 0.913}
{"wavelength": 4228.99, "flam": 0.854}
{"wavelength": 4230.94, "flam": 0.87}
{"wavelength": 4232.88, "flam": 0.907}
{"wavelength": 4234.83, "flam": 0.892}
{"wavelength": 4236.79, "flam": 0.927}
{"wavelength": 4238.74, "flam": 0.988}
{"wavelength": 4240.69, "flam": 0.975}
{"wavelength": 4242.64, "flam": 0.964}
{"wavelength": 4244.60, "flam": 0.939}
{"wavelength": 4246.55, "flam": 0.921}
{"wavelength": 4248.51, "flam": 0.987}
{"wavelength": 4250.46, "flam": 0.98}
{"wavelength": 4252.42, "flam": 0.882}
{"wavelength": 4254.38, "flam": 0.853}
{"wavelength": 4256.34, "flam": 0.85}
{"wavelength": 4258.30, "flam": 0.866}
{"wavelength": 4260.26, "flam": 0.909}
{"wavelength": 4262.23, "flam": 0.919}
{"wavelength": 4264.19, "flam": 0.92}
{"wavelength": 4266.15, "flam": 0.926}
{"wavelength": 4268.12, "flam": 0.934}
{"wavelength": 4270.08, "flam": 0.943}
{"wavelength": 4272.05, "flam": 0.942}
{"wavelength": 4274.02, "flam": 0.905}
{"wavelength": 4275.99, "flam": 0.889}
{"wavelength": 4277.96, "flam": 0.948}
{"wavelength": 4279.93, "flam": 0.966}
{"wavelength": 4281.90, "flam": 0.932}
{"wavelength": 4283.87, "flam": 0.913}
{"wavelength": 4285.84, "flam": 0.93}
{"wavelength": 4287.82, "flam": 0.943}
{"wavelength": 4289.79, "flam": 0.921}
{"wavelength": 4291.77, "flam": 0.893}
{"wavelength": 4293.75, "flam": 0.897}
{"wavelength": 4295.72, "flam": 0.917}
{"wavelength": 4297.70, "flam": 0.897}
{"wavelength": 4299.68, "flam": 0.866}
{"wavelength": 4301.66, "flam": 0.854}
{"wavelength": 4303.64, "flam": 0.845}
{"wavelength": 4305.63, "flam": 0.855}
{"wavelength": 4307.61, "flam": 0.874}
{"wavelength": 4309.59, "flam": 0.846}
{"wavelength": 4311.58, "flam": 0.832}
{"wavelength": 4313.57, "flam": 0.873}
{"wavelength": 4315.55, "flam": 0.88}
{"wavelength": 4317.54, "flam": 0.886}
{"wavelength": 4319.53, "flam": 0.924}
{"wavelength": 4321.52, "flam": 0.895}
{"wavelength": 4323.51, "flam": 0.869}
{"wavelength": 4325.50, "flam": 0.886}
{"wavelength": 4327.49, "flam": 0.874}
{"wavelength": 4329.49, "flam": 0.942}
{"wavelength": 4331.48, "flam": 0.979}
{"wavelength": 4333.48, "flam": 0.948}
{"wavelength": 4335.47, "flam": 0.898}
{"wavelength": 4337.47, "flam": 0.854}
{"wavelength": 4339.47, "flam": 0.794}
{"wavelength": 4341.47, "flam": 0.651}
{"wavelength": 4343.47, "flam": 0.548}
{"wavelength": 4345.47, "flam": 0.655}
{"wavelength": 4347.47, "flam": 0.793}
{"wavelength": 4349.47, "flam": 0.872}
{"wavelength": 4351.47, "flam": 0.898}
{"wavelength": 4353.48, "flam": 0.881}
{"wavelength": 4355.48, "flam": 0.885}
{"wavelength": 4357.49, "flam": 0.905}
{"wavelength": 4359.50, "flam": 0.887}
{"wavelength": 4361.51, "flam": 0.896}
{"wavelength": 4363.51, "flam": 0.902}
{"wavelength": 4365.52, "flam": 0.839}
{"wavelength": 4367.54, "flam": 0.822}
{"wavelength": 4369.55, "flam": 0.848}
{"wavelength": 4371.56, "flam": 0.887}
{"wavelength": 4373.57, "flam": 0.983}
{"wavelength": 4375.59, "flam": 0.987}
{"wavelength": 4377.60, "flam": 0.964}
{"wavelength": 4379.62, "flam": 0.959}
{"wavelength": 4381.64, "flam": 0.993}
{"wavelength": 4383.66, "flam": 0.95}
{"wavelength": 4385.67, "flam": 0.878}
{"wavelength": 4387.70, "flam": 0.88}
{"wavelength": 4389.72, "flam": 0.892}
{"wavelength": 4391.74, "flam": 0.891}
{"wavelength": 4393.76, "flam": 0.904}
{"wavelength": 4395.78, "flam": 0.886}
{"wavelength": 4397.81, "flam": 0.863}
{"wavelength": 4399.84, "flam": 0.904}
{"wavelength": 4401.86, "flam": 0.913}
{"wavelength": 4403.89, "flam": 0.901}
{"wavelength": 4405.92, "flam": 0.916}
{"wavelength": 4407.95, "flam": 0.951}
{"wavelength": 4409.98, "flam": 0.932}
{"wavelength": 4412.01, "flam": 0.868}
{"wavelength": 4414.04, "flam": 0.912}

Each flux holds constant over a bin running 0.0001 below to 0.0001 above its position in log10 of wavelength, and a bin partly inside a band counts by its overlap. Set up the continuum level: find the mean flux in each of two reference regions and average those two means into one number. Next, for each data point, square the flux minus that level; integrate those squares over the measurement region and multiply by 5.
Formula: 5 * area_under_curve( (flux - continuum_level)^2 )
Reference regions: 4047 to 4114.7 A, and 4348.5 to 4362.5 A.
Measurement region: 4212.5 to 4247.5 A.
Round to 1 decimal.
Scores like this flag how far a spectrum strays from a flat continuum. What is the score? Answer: 0.3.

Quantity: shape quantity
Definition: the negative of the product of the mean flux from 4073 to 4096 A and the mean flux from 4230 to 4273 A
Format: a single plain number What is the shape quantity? -0.89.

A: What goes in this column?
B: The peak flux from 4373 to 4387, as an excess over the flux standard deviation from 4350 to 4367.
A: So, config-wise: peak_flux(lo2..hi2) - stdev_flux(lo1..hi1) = 0.97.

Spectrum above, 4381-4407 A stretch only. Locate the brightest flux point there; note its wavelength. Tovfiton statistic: 4381.64 A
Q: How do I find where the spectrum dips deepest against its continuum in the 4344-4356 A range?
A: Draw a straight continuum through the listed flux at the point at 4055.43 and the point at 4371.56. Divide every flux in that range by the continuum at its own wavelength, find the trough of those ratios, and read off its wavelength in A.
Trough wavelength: 4345.47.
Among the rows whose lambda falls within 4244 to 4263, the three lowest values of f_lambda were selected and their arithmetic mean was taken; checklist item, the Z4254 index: 0.856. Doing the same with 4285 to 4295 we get 0.904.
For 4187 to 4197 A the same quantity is 0.904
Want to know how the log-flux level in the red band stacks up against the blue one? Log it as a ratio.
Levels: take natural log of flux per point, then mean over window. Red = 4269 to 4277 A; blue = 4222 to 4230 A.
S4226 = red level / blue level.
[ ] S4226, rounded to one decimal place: 1.0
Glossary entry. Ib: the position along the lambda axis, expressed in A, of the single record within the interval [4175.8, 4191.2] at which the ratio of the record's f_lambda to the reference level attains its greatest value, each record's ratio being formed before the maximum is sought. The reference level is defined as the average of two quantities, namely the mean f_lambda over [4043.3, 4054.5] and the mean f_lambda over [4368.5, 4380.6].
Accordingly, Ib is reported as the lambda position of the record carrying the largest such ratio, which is 4188.29 A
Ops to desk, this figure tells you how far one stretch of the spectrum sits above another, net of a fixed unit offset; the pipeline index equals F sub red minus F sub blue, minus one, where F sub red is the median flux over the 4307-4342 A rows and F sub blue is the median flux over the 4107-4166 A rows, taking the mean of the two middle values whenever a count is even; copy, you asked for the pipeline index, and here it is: -1.07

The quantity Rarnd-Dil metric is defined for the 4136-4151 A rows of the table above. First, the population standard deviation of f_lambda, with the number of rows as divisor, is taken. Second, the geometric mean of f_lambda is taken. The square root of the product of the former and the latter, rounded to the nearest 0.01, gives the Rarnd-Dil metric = 0.18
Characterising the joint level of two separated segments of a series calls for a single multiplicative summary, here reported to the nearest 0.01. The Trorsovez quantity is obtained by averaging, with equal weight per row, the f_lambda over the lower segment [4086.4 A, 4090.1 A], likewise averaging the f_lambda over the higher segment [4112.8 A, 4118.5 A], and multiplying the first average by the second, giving 0.90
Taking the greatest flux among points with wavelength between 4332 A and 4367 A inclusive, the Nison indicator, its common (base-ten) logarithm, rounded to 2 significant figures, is -0.023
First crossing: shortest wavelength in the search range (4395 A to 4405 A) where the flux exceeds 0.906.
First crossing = 4401.86 A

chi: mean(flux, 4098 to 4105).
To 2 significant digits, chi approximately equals 0.73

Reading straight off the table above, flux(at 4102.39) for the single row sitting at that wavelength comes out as 0.697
